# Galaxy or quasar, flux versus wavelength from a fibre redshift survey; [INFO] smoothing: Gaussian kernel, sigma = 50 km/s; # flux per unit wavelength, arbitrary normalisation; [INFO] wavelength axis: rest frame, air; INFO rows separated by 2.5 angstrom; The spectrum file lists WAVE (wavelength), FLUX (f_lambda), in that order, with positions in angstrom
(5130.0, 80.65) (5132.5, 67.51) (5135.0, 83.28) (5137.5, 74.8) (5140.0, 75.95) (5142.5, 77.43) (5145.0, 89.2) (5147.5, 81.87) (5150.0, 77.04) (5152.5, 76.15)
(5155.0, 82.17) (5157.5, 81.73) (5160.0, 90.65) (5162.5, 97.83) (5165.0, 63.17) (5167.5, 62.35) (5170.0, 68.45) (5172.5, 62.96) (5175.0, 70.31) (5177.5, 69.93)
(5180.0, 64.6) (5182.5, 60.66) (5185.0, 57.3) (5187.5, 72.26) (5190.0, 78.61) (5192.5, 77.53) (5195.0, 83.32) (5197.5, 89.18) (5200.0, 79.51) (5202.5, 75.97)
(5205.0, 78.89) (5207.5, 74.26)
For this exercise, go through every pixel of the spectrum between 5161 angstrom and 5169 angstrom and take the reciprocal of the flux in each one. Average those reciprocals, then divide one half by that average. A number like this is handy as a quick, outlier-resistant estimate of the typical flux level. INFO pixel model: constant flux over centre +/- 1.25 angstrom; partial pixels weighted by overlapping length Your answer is 36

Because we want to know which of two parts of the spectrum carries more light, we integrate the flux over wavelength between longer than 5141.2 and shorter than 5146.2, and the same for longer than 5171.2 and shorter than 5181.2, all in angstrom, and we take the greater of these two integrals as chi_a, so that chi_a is 670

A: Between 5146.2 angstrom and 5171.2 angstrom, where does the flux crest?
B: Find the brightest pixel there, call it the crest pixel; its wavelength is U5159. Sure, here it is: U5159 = 5162.5 angstrom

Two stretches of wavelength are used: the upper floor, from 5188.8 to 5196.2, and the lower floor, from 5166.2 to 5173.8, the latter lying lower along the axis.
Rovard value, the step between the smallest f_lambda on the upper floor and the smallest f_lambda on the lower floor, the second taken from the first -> 15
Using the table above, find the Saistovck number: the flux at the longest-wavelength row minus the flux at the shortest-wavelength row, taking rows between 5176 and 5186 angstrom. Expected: -13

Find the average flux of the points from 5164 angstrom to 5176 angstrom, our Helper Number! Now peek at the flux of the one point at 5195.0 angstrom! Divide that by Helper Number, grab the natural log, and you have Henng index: 0.24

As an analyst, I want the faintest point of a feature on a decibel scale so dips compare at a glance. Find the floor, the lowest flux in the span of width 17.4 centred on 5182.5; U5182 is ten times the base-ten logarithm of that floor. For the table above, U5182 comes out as 17.6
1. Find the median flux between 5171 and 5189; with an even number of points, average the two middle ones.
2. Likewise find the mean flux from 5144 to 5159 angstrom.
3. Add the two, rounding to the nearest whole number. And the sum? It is 146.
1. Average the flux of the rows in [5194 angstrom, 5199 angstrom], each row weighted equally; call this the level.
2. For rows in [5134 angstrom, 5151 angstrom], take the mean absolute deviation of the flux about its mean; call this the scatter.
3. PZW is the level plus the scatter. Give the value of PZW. 90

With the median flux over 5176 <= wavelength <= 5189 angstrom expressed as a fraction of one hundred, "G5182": 0.65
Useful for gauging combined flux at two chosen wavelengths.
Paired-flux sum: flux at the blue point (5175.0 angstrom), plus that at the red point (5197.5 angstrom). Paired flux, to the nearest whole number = 159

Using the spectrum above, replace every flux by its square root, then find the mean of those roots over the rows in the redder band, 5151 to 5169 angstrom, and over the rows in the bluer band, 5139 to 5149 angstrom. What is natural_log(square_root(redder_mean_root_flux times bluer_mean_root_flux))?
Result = 2.19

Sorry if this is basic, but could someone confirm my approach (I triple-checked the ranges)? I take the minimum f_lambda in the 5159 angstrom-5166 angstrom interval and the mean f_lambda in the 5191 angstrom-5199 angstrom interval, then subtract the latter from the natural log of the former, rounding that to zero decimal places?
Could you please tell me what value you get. -79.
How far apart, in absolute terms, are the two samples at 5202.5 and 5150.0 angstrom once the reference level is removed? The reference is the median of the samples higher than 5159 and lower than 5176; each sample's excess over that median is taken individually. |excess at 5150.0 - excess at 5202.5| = 1.1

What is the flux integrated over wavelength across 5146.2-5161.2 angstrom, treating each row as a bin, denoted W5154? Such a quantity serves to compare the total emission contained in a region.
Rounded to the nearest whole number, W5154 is 1224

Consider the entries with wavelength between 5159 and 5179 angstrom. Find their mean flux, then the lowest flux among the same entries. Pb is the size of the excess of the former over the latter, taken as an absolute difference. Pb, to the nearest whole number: 11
